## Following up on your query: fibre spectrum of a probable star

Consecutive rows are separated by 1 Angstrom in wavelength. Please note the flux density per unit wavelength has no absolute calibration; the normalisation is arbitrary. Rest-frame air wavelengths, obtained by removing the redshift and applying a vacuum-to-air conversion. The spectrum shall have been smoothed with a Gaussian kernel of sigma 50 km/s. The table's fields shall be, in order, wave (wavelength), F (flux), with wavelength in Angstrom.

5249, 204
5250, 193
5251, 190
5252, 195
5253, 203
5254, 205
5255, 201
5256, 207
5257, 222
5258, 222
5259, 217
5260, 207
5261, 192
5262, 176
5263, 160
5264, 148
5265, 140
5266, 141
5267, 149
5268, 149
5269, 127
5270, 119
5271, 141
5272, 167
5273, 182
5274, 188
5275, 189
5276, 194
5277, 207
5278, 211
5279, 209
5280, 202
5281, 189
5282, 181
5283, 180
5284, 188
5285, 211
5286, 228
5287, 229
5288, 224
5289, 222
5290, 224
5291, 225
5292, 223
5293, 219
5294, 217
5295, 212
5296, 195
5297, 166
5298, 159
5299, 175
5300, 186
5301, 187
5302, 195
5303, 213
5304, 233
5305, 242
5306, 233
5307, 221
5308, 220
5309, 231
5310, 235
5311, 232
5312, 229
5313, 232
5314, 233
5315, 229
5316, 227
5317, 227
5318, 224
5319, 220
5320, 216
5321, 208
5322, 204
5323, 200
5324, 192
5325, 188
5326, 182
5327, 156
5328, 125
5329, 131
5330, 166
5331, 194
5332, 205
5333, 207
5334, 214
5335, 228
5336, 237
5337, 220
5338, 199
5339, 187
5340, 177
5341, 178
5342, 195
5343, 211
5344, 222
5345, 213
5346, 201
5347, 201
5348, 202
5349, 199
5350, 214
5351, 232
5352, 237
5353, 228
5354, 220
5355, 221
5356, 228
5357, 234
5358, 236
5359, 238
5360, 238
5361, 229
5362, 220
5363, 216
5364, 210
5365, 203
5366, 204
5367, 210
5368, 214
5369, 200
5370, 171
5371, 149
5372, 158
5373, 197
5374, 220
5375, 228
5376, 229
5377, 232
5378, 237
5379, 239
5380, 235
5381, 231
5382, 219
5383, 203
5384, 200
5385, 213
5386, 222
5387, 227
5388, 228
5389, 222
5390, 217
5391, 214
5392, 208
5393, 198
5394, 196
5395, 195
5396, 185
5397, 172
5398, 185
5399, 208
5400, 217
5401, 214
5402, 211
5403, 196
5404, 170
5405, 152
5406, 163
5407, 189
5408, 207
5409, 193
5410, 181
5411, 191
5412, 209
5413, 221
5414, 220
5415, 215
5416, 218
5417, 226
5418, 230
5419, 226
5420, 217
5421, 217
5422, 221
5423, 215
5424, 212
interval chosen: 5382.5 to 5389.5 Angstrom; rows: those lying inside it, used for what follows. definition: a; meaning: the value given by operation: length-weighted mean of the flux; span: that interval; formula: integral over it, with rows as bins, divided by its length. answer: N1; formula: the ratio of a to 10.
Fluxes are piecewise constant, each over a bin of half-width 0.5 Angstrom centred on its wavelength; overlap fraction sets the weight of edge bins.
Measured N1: 21.6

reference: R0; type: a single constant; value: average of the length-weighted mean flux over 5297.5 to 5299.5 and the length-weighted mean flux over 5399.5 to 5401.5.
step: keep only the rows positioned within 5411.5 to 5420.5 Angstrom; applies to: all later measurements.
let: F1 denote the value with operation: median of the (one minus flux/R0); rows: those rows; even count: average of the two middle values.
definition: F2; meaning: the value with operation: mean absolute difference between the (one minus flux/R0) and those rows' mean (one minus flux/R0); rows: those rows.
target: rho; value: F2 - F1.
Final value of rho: 0.18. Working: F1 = -0.15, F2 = 0.026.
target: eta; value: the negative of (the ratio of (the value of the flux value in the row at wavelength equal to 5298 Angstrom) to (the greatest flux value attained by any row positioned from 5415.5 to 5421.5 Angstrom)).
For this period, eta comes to -0.69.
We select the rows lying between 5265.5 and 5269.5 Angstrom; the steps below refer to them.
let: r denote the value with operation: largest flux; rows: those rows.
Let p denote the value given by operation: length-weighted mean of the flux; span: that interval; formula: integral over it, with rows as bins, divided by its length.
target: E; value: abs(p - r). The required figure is 7.5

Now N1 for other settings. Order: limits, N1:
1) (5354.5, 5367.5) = 22.2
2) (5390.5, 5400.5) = 19.8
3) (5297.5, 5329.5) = 20.6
